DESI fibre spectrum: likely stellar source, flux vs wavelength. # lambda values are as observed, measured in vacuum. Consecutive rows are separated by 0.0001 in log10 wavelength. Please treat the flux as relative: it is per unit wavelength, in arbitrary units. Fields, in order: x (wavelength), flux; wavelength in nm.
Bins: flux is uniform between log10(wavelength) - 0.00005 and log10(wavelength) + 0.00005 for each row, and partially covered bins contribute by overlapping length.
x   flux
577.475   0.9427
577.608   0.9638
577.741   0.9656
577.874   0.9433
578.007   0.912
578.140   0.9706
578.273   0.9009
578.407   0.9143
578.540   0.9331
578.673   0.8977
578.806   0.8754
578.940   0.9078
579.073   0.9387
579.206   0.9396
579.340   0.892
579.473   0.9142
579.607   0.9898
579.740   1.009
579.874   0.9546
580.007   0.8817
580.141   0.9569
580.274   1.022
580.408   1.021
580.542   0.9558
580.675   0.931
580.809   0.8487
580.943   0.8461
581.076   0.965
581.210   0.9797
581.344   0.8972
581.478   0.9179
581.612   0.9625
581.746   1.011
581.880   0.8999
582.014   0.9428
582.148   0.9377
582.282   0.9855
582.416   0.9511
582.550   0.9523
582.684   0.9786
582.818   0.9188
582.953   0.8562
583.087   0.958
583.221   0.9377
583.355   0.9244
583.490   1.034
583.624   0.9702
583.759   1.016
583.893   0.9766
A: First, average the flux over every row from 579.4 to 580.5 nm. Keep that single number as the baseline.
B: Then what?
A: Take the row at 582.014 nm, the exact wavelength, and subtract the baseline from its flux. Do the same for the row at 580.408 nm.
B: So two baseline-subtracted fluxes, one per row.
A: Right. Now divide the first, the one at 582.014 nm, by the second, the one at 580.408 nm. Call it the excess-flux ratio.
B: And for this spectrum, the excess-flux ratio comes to -0.5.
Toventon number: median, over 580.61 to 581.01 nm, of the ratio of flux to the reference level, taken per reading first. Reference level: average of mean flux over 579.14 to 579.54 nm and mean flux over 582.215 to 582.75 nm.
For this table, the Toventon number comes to 0.90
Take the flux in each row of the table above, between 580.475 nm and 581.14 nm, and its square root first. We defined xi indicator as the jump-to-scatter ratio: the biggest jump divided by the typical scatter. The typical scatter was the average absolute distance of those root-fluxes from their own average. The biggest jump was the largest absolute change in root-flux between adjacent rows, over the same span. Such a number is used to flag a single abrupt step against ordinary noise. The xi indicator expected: 2.4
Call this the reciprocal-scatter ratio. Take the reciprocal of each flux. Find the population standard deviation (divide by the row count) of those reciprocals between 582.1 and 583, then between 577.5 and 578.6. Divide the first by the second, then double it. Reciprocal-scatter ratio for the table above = 3.3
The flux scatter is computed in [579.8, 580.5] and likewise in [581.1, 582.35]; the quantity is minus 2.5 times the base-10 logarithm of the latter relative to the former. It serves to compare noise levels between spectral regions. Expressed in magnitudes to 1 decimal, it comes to 0.4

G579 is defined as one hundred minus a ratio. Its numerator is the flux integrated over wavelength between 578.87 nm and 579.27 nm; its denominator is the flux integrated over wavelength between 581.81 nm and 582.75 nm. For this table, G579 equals 99.6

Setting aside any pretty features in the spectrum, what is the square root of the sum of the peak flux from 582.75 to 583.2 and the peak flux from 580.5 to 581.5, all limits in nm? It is 1.39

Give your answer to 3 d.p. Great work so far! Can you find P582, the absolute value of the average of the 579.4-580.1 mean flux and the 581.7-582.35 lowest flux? 0.925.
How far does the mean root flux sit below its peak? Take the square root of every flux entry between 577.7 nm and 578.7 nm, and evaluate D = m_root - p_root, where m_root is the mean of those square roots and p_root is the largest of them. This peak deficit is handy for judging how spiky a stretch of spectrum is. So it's -0.021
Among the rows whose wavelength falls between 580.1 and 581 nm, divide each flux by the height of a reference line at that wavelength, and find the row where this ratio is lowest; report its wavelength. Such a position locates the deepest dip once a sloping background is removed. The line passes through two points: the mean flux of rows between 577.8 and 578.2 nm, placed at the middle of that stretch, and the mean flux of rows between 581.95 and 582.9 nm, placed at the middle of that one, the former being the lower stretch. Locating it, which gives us 580.943 nm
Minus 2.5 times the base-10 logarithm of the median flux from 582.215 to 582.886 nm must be 0.053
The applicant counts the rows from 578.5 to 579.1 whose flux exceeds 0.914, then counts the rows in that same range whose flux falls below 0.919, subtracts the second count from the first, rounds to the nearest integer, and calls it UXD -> -1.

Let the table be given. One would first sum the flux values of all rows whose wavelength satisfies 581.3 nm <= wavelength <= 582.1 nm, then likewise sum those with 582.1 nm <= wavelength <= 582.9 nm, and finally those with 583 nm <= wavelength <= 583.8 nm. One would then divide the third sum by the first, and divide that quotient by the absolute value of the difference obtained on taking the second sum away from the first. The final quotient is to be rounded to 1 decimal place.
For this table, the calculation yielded 11.2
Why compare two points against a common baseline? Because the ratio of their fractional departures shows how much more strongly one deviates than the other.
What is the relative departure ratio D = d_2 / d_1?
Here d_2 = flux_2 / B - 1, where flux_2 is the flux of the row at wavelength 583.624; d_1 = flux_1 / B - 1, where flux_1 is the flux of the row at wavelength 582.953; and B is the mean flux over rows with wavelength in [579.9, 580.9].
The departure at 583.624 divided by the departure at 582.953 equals -0.3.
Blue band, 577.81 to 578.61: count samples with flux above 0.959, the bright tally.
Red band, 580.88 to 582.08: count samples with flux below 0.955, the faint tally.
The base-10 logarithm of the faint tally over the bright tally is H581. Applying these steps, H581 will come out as 0.7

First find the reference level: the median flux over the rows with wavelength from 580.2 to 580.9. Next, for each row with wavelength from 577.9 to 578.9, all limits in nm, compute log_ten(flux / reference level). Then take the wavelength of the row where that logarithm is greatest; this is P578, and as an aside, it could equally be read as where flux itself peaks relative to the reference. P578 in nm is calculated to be 578.140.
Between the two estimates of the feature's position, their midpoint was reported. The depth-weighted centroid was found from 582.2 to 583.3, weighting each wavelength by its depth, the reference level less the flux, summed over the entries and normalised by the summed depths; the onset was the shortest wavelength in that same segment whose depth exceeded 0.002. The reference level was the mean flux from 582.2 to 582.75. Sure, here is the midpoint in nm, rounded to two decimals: 582.69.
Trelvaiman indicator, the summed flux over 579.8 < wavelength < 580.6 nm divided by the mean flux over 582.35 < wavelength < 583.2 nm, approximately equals 6.19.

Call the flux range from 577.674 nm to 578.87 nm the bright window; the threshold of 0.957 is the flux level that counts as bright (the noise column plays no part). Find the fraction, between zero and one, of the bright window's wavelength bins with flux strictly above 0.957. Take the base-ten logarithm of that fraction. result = -0.65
